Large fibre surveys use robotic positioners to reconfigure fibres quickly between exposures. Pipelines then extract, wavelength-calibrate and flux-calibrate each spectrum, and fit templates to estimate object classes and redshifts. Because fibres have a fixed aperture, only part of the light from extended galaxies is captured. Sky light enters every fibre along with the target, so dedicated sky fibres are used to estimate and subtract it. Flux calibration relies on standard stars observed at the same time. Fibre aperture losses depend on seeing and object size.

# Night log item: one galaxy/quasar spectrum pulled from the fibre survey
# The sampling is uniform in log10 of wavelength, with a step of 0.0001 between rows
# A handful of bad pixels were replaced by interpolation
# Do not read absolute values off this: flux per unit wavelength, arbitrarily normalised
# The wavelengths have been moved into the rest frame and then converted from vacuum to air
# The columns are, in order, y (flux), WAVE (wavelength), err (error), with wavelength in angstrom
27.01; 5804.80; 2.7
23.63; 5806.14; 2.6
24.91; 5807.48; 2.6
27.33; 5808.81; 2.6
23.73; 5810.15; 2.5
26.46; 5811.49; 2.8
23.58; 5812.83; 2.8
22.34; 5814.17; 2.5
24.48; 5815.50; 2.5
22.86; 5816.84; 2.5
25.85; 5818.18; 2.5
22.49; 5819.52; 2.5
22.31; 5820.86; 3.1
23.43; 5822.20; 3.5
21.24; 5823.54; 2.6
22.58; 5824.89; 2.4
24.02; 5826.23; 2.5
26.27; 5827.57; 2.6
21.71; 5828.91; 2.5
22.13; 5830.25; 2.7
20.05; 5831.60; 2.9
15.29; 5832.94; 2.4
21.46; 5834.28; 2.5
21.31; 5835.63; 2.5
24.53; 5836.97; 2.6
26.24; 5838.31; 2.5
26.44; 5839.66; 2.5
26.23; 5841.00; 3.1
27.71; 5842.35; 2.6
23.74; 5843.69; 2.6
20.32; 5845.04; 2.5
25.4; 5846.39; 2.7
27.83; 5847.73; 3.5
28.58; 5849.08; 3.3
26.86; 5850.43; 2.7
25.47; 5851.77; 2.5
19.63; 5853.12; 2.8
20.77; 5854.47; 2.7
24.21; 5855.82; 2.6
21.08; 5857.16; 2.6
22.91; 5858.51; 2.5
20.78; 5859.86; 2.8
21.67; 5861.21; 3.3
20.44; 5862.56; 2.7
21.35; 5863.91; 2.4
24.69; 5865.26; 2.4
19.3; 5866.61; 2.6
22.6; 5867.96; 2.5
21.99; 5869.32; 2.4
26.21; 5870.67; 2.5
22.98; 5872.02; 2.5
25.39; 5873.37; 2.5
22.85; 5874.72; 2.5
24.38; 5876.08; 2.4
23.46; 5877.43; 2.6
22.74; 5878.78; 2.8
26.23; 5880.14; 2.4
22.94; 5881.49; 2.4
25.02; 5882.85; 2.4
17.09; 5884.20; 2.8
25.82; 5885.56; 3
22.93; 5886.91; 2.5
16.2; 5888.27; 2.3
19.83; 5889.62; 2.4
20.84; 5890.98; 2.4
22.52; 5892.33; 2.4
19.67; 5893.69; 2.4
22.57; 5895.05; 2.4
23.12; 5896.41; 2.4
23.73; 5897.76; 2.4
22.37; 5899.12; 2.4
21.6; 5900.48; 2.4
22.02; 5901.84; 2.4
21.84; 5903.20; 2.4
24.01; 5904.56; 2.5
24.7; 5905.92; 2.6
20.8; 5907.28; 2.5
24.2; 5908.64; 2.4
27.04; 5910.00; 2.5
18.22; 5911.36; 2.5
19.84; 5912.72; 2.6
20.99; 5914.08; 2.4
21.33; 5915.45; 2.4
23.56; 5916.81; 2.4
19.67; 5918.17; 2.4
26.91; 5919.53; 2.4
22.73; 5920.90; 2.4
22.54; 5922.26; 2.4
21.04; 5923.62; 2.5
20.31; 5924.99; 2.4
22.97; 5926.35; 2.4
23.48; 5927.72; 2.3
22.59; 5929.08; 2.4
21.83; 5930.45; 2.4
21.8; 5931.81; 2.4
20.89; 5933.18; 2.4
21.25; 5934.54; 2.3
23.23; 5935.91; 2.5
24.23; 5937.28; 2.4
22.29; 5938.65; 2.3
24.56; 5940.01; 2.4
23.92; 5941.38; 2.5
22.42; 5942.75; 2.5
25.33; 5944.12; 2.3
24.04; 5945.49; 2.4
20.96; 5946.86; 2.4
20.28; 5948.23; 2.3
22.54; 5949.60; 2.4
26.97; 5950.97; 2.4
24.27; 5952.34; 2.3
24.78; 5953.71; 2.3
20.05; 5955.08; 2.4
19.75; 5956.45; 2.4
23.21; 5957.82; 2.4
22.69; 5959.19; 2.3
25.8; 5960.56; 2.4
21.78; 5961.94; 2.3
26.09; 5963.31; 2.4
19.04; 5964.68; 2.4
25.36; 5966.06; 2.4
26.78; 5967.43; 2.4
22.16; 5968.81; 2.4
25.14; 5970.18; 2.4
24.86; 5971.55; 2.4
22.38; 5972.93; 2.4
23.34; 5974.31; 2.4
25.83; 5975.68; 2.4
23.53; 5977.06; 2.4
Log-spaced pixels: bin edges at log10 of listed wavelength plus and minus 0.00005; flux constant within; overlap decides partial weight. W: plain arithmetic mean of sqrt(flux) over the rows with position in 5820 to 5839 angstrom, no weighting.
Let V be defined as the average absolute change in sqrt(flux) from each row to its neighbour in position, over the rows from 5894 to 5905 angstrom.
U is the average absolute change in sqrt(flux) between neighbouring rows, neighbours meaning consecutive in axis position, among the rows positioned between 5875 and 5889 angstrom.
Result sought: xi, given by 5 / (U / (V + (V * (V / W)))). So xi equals 1.1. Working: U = 0.44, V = 0.09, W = 4.72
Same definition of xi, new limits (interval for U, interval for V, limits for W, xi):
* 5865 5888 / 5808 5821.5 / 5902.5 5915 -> 3.5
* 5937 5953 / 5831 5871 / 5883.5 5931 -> 6.5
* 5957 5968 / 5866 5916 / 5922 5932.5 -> 3.8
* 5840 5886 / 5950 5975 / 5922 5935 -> 5.4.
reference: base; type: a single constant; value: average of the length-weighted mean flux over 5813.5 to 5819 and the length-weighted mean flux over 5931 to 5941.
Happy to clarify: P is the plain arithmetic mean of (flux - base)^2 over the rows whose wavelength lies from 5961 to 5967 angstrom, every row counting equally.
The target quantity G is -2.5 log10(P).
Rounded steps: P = 8.1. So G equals -2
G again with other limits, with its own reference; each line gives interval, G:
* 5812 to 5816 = 0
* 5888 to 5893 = -3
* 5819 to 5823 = 1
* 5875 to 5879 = 1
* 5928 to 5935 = -1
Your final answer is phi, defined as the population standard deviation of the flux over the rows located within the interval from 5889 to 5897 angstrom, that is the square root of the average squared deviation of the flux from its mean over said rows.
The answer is 1.4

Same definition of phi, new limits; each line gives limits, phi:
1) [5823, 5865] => 3.0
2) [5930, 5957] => 1.9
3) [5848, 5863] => 2.8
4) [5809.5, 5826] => 1.5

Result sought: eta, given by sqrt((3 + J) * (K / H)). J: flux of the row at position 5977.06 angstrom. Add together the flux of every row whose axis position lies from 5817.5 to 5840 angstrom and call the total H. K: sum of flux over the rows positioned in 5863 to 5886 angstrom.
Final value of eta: 5.20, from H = 387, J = 23.53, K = 395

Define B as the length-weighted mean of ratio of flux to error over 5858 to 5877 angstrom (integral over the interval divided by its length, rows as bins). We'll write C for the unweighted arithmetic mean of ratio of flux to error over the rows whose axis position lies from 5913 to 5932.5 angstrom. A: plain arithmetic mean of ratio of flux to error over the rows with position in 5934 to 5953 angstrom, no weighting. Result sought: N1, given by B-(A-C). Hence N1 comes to 8.4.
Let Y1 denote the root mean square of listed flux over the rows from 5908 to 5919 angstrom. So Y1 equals 22.0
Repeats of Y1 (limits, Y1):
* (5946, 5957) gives 22.6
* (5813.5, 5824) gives 23.2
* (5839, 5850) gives 25.9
